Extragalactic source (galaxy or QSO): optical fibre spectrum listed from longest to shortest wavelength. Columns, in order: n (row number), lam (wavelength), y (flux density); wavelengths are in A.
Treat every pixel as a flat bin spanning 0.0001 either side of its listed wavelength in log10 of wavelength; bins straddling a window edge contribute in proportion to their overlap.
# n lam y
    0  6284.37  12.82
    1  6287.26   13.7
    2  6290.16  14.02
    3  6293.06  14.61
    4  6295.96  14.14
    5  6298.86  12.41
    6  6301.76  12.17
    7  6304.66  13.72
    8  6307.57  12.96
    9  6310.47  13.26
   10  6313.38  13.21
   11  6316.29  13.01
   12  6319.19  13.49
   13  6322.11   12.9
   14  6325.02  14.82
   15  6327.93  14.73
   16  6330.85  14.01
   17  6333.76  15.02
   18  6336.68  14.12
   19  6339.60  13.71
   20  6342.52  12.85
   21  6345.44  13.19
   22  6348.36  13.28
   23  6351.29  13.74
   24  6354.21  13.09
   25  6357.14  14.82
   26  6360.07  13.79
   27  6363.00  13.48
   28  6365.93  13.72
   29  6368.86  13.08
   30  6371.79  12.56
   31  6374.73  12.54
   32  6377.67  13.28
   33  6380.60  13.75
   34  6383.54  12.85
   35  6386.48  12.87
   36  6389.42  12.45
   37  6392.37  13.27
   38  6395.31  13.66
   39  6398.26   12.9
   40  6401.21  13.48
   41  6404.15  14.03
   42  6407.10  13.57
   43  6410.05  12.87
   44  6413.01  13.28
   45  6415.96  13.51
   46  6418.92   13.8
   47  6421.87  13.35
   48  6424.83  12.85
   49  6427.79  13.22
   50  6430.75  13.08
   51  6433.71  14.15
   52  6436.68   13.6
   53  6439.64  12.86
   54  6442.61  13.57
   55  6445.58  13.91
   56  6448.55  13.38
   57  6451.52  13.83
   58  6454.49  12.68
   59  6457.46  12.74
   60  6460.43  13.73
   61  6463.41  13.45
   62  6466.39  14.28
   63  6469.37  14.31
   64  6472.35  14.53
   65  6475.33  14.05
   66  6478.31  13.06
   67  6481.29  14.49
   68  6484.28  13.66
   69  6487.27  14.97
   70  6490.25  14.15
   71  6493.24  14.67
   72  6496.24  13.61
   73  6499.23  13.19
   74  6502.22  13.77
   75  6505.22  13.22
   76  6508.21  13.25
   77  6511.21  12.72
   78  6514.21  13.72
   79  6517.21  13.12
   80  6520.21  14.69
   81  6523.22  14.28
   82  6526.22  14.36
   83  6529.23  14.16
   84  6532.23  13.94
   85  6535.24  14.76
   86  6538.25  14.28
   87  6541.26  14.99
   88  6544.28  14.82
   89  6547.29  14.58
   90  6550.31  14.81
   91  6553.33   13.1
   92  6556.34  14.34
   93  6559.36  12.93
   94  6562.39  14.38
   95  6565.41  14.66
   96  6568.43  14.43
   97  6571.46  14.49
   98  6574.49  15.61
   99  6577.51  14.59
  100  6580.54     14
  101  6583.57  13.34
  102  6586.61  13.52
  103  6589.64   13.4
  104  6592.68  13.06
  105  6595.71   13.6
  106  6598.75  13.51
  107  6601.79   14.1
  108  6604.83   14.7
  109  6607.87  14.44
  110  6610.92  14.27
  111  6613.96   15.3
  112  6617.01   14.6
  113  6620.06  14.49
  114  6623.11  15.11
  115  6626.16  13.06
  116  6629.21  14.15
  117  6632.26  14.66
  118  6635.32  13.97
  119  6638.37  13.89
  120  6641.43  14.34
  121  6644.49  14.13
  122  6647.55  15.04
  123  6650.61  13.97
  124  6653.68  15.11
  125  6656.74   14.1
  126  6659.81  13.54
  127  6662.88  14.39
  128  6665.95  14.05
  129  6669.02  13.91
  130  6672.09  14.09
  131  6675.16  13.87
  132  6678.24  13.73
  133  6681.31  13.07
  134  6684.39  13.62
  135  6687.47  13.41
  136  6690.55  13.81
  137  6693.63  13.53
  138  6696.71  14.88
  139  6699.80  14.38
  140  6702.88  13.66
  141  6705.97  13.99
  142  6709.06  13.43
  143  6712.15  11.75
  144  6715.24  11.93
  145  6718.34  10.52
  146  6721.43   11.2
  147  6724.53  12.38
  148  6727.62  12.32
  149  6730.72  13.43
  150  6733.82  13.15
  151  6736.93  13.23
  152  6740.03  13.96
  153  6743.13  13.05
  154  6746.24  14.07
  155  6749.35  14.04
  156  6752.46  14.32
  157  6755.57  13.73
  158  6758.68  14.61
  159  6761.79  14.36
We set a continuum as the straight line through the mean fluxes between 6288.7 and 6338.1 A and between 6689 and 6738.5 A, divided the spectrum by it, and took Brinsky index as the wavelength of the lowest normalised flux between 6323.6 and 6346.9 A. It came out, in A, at 6342.52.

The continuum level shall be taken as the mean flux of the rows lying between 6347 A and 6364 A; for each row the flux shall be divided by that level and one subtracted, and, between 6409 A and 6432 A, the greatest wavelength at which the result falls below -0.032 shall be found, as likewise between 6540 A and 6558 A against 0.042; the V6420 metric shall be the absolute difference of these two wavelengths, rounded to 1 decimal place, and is 122.6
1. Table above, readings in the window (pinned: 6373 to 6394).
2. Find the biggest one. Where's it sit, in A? 6380.60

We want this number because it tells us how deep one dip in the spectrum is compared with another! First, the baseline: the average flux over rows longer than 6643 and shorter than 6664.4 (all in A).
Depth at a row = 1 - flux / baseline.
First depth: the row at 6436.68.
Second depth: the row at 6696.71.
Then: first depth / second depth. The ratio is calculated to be -1.3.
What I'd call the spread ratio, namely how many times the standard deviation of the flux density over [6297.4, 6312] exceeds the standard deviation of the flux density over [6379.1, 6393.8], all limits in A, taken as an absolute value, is 1.3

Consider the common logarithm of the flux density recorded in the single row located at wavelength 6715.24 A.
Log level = 1.077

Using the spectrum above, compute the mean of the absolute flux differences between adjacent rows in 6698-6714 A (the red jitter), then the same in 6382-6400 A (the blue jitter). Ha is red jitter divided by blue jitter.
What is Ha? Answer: 1.71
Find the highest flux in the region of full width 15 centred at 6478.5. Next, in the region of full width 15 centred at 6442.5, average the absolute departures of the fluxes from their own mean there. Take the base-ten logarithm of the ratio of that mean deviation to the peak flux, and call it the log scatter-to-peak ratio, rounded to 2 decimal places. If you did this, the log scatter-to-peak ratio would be -1.72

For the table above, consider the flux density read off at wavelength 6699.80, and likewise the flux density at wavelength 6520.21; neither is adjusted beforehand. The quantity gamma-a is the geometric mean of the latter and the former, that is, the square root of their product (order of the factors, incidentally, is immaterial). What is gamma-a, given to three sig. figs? 14.5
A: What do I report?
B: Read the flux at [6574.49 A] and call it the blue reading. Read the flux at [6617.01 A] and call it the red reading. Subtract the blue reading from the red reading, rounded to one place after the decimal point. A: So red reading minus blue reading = -1.0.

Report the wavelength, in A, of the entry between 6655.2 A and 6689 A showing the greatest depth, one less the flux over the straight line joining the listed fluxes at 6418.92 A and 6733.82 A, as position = 6681.31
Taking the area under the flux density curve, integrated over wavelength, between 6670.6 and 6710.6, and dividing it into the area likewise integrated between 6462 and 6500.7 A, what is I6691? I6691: 0.98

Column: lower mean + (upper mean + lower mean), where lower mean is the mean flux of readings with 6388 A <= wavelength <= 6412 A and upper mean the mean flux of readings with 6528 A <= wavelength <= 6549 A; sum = 41.1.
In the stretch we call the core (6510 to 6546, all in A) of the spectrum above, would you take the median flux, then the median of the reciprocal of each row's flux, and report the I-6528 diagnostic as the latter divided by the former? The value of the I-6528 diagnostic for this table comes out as 0.0049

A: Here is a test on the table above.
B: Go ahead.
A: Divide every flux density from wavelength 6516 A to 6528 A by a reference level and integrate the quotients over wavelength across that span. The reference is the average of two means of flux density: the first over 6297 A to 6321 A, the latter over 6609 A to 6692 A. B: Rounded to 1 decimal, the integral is 12.5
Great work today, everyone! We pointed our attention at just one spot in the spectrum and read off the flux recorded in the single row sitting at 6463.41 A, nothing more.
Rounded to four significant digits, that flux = 13.45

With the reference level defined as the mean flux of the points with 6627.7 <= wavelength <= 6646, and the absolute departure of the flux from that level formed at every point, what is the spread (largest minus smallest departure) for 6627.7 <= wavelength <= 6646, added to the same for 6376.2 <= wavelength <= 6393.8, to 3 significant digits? 1.73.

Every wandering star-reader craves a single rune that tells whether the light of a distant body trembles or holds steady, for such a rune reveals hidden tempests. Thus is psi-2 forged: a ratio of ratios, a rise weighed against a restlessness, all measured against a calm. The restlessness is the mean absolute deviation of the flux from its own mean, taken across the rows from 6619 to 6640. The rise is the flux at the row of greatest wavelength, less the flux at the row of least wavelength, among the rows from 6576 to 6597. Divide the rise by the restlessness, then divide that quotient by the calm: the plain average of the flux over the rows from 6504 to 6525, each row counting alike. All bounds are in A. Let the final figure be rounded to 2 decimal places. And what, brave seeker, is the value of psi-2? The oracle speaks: -0.15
